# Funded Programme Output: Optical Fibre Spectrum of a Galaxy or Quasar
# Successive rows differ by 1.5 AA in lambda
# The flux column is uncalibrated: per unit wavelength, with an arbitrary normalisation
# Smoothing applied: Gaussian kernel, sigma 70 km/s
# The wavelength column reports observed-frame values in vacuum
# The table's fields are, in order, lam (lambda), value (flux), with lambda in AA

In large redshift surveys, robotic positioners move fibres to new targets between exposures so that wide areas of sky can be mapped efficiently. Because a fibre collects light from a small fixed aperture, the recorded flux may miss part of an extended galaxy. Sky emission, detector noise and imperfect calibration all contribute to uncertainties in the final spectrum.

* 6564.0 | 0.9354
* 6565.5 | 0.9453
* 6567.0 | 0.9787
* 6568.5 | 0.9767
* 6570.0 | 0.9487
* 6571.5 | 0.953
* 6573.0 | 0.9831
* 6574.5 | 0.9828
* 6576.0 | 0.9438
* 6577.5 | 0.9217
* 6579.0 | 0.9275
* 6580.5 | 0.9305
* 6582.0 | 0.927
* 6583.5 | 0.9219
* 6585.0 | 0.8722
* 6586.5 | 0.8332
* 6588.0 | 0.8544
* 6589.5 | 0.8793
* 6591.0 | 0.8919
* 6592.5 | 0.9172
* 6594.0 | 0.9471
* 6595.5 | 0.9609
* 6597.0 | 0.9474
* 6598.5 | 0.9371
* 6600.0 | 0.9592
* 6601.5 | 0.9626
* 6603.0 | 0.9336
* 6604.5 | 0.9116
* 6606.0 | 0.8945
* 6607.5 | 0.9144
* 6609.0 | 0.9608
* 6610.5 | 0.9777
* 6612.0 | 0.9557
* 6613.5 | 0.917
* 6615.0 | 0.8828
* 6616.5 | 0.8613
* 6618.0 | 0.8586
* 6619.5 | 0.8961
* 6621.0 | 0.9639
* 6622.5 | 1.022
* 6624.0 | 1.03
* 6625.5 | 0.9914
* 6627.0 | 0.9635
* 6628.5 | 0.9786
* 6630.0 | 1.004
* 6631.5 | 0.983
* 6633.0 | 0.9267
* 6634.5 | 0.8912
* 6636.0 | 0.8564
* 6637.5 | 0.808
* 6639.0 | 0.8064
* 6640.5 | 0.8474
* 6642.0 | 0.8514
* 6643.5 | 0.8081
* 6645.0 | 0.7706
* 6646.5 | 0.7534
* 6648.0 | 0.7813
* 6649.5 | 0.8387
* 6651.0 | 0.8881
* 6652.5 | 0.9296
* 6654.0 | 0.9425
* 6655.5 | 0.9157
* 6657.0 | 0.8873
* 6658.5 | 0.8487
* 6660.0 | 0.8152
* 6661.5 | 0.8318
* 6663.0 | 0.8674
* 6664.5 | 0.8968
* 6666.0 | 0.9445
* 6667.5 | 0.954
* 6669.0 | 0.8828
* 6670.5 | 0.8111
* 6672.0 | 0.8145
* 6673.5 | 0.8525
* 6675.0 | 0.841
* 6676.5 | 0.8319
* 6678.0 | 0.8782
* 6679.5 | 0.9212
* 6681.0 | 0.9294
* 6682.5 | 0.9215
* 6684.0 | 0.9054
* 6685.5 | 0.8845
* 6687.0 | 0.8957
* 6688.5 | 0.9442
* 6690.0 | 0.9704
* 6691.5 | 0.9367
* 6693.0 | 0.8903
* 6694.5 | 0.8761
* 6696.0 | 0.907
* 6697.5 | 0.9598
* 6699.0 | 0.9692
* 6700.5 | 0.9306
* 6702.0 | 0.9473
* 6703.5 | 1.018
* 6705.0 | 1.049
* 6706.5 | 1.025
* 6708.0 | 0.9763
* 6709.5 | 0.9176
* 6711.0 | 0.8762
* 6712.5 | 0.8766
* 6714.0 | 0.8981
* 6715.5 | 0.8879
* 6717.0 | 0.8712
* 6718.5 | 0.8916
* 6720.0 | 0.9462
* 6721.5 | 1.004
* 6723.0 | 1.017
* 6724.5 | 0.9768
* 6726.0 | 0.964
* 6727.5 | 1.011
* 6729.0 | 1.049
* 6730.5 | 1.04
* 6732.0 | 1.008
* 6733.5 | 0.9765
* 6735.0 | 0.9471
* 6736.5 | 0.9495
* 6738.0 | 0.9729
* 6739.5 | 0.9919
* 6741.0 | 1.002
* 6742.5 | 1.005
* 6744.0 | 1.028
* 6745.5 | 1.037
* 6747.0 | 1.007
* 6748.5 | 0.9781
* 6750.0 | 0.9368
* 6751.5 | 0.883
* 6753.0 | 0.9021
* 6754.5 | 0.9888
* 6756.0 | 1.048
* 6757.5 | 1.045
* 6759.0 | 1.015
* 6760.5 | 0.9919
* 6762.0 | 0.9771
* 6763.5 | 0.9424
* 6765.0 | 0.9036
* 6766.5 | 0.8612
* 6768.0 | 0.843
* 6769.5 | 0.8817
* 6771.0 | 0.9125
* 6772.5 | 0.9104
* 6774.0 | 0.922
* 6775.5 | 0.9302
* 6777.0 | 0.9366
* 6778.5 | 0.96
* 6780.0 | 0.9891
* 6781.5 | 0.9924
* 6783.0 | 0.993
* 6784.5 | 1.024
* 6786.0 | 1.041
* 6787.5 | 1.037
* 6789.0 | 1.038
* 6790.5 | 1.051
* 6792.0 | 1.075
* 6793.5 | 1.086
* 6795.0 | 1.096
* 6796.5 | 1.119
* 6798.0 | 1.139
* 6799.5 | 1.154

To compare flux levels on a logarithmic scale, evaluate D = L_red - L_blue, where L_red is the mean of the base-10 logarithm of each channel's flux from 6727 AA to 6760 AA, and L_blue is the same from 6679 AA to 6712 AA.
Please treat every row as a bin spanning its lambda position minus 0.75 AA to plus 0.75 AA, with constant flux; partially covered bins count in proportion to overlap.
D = 0.024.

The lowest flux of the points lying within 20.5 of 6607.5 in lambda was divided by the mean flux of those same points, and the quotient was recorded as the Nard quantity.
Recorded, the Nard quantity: 0.92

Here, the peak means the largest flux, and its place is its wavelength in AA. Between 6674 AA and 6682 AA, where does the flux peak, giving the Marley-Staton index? 6681.0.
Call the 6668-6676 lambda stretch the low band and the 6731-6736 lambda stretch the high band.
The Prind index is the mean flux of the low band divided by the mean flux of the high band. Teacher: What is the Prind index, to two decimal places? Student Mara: 0.86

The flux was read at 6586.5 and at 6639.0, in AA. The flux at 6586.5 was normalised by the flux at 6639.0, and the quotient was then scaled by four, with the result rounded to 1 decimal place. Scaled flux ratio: 4.1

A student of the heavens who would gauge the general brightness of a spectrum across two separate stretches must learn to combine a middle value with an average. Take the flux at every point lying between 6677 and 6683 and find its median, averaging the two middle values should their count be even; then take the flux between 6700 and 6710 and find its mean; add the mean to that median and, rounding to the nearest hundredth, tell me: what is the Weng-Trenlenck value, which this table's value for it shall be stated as 1.90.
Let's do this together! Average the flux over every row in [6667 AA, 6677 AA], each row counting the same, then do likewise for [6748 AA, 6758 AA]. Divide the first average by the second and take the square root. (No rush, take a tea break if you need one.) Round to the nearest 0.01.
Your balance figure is 0.94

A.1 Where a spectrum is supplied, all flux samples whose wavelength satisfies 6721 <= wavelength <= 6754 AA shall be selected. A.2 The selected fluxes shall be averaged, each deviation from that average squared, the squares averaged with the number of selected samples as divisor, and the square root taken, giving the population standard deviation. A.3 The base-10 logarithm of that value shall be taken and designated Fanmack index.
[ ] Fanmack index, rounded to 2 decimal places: -1.38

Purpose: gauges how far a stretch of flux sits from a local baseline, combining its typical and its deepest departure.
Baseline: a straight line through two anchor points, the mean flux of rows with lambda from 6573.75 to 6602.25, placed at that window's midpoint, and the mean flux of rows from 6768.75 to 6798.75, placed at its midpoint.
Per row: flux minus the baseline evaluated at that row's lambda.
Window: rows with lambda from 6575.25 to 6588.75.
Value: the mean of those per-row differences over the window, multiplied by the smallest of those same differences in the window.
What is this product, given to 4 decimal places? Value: 0.0014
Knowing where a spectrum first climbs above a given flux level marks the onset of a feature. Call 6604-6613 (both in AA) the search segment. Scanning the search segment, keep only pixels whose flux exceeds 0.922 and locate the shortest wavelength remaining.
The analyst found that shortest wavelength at 6609.0 AA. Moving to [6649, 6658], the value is 6652.5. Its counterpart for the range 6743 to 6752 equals 6744.0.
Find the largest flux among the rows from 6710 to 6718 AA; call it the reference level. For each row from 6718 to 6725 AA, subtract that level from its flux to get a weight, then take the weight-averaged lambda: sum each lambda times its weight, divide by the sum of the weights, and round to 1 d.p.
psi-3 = 6722.5 AA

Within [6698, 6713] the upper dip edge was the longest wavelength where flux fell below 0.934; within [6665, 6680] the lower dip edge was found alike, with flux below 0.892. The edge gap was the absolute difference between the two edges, 34.5 AA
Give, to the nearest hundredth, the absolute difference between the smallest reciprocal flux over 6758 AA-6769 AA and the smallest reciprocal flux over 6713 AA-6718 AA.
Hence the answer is 0.13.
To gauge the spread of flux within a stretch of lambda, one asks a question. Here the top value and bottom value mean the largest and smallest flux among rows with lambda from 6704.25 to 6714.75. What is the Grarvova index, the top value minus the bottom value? 0.17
